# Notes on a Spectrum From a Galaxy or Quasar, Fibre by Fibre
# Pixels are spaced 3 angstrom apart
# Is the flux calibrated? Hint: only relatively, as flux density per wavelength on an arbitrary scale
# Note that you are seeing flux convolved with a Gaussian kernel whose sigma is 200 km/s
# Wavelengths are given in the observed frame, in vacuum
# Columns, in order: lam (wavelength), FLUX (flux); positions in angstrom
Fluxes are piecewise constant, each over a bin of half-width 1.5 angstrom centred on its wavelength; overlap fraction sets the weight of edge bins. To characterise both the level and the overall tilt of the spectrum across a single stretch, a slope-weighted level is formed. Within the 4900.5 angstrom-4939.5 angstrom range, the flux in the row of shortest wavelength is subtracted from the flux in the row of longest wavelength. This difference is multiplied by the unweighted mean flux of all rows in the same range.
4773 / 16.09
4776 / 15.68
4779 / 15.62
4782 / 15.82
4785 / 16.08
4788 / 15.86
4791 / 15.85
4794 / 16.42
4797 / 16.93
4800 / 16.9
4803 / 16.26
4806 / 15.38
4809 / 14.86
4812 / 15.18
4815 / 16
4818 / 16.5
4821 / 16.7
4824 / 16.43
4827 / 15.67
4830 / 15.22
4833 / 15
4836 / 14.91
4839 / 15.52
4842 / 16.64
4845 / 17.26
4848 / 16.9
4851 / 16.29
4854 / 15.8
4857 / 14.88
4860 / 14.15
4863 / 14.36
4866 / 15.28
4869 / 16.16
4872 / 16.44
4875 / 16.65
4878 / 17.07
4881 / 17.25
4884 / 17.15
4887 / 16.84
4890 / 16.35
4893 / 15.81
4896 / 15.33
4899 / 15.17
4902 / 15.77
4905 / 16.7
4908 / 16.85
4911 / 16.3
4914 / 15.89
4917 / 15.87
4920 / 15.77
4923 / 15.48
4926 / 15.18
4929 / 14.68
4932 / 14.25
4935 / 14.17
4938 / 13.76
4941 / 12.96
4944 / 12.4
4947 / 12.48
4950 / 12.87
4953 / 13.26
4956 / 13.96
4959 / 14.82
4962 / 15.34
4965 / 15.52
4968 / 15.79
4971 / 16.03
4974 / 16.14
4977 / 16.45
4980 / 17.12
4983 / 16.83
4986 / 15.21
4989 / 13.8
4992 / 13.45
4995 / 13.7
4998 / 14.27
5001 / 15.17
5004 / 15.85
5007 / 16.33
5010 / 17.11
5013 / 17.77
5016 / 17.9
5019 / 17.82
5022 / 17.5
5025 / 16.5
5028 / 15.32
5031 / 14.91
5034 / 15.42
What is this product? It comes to -31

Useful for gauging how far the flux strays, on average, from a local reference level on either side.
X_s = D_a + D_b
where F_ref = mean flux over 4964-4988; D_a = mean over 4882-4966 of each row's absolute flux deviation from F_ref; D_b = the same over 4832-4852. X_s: 2.1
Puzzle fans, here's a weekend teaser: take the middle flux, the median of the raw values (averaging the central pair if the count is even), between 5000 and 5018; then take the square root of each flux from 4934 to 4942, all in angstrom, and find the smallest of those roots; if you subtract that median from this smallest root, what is -13.1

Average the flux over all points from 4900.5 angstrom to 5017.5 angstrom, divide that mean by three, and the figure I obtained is 5.07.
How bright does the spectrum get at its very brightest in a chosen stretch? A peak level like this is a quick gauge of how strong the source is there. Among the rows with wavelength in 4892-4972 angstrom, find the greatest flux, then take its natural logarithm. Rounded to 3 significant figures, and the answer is 2.82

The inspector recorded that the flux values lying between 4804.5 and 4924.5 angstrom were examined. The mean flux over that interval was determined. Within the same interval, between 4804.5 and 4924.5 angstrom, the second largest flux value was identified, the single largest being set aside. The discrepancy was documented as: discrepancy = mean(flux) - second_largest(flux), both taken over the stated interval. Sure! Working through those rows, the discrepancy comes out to -1.3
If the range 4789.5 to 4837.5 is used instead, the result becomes -1.0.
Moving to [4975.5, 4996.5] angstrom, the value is -1.6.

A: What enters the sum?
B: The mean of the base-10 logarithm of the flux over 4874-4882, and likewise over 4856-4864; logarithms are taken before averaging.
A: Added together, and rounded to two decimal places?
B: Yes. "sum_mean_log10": 2.39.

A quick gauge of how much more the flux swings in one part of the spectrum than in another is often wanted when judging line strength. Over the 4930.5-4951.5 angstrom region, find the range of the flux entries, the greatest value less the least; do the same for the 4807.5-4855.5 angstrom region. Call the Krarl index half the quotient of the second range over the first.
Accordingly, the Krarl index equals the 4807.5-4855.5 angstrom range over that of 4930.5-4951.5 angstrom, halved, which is 0.65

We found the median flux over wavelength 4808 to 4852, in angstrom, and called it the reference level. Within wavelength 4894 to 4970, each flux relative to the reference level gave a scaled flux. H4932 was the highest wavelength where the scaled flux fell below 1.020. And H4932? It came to 4968 angstrom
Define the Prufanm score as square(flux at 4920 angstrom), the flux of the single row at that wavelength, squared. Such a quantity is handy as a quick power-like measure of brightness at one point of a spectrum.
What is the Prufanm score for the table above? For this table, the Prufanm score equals 249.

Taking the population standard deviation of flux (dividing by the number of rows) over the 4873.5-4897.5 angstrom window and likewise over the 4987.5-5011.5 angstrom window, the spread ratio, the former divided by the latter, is 0.50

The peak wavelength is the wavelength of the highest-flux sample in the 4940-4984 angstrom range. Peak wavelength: 4980 angstrom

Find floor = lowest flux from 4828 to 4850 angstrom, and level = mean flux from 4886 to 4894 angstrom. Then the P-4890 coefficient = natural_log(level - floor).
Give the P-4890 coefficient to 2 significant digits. 0.35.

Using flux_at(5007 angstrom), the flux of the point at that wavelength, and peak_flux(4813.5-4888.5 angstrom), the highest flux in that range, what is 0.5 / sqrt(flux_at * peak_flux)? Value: 0.0298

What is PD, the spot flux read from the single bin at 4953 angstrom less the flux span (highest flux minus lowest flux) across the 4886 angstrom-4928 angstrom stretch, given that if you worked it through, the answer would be 11.6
